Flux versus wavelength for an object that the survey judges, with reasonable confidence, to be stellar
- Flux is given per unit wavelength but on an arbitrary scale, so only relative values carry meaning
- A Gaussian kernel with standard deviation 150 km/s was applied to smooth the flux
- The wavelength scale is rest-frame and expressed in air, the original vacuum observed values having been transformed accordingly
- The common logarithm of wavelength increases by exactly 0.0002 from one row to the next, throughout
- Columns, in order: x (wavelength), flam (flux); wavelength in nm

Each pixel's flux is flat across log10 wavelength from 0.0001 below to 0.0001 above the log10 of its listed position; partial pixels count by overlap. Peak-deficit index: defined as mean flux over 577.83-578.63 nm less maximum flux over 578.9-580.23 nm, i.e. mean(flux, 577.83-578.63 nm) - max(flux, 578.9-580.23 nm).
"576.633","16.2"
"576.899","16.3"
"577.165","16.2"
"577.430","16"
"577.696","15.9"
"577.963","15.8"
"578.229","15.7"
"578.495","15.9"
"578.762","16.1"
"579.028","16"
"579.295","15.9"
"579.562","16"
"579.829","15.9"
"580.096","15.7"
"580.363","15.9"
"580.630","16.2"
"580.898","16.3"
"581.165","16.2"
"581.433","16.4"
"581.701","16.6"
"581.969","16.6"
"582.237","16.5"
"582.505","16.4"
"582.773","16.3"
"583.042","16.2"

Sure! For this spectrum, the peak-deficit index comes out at -0.20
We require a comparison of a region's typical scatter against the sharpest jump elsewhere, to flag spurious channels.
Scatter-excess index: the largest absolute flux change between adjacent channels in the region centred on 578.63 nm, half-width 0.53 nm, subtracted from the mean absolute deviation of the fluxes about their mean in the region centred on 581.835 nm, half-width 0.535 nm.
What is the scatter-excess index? -0.125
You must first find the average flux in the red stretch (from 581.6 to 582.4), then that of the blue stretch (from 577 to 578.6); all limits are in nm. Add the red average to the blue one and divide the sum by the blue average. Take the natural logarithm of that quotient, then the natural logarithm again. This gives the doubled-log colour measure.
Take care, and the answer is -0.338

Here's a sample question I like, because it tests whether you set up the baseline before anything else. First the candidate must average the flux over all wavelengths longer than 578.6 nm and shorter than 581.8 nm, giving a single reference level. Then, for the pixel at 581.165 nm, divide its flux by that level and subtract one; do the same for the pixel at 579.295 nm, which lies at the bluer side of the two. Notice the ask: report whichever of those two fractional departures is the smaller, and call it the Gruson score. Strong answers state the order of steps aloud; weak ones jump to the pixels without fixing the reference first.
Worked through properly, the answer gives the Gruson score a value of -0.012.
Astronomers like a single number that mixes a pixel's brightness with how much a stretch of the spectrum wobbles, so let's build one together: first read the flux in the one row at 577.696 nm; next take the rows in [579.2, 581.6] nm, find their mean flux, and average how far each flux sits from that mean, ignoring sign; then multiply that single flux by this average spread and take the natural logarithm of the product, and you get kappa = 1.1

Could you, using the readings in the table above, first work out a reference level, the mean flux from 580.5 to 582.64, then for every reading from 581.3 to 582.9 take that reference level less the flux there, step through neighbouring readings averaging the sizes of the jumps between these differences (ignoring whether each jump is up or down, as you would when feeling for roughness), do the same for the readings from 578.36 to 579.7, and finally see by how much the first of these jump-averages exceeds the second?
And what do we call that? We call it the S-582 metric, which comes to -0.025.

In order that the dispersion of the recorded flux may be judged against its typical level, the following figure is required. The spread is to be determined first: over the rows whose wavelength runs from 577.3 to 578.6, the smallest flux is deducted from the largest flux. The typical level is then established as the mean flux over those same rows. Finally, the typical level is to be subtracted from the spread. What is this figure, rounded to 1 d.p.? -15.6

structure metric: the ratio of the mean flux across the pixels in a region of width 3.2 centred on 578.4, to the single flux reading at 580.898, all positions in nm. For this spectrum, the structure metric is 0.980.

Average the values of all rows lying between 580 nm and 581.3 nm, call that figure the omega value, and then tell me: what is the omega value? 16.1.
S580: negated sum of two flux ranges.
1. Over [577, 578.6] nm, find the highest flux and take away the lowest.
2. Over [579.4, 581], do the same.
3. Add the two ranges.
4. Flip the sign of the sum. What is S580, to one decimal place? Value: -1.1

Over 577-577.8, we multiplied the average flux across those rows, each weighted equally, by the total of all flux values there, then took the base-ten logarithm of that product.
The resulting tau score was 2.89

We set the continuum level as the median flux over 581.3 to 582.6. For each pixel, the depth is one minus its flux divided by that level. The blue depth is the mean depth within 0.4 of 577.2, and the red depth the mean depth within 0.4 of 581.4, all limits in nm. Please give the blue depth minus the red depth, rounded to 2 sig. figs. 0.014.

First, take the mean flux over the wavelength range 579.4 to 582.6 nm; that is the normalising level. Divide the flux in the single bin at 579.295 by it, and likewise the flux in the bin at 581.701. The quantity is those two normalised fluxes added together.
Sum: 2.00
